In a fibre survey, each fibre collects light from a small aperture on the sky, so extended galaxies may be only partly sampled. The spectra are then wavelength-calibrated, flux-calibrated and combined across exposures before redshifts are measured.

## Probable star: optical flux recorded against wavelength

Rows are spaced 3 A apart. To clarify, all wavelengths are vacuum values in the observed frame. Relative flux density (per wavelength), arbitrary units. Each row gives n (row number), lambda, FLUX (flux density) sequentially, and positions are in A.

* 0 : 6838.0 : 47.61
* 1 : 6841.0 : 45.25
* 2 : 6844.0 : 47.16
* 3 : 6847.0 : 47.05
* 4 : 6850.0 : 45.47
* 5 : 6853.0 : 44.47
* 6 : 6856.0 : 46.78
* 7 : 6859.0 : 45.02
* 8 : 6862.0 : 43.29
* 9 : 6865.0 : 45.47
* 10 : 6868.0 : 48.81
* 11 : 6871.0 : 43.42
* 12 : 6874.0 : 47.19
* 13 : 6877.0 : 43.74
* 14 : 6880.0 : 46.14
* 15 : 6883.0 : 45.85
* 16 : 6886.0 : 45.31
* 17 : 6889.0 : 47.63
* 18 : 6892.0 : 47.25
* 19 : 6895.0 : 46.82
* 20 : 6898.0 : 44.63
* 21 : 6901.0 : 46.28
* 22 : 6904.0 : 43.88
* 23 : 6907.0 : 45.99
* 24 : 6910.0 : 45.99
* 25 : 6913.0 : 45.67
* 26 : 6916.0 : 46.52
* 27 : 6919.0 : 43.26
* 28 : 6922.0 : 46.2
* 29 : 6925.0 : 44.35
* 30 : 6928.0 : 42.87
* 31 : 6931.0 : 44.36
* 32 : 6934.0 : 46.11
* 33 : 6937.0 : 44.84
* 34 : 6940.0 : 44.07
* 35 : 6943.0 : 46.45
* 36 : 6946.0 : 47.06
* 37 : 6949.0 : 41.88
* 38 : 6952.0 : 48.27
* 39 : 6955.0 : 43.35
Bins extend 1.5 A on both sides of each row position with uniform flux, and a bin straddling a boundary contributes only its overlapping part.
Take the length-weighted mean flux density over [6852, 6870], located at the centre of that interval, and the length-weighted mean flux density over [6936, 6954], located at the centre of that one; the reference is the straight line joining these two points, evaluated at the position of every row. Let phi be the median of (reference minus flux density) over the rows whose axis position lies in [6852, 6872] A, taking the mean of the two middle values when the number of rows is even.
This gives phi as 0.6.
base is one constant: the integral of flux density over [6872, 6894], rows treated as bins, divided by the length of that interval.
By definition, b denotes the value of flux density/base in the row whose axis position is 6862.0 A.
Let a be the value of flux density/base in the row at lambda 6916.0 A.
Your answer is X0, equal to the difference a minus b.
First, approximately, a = 1.01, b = 0.94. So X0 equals 0.070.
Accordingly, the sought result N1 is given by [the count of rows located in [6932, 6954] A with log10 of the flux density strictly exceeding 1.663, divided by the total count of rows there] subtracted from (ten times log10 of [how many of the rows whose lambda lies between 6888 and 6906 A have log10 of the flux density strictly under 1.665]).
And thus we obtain 2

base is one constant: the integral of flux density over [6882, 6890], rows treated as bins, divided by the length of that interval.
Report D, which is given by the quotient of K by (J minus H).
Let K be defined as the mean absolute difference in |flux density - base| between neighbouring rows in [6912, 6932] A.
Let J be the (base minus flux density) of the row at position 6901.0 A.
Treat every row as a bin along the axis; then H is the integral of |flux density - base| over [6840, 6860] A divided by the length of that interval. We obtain -1.7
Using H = 0.99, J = -0.1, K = 1.77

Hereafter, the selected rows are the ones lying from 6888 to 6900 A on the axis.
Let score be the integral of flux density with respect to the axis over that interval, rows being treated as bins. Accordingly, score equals 558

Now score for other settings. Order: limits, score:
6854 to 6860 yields 275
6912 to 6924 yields 544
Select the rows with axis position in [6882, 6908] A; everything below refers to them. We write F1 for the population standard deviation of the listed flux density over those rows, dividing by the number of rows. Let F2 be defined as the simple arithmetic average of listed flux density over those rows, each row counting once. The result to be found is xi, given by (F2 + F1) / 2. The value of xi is 23.6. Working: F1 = 1.15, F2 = 46.0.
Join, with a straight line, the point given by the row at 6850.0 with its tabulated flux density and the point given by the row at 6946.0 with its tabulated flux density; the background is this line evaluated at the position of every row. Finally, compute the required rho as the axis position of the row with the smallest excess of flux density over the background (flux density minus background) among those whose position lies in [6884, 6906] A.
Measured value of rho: 6904.0 A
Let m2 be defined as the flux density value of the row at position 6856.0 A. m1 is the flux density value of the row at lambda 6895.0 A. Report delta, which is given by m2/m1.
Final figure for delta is 1.00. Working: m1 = 46.82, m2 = 46.78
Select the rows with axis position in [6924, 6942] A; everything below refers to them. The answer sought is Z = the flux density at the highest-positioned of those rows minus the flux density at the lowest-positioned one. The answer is -0.3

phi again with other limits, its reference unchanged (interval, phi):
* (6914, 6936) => 1.1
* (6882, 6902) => -0.8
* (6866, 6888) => -0.3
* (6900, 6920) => -0.5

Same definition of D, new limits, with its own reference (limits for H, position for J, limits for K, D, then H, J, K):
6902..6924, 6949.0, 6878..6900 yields 0.2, 0.94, 4.3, 0.52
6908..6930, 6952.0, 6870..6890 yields -0.3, 1.30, -2.1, 1.17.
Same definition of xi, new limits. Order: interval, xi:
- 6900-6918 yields 23.3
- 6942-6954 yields 24.2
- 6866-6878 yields 24.0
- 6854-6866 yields 23.2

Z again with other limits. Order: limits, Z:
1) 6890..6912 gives -1.3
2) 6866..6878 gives -5.1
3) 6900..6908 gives -0.3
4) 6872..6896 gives -0.4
